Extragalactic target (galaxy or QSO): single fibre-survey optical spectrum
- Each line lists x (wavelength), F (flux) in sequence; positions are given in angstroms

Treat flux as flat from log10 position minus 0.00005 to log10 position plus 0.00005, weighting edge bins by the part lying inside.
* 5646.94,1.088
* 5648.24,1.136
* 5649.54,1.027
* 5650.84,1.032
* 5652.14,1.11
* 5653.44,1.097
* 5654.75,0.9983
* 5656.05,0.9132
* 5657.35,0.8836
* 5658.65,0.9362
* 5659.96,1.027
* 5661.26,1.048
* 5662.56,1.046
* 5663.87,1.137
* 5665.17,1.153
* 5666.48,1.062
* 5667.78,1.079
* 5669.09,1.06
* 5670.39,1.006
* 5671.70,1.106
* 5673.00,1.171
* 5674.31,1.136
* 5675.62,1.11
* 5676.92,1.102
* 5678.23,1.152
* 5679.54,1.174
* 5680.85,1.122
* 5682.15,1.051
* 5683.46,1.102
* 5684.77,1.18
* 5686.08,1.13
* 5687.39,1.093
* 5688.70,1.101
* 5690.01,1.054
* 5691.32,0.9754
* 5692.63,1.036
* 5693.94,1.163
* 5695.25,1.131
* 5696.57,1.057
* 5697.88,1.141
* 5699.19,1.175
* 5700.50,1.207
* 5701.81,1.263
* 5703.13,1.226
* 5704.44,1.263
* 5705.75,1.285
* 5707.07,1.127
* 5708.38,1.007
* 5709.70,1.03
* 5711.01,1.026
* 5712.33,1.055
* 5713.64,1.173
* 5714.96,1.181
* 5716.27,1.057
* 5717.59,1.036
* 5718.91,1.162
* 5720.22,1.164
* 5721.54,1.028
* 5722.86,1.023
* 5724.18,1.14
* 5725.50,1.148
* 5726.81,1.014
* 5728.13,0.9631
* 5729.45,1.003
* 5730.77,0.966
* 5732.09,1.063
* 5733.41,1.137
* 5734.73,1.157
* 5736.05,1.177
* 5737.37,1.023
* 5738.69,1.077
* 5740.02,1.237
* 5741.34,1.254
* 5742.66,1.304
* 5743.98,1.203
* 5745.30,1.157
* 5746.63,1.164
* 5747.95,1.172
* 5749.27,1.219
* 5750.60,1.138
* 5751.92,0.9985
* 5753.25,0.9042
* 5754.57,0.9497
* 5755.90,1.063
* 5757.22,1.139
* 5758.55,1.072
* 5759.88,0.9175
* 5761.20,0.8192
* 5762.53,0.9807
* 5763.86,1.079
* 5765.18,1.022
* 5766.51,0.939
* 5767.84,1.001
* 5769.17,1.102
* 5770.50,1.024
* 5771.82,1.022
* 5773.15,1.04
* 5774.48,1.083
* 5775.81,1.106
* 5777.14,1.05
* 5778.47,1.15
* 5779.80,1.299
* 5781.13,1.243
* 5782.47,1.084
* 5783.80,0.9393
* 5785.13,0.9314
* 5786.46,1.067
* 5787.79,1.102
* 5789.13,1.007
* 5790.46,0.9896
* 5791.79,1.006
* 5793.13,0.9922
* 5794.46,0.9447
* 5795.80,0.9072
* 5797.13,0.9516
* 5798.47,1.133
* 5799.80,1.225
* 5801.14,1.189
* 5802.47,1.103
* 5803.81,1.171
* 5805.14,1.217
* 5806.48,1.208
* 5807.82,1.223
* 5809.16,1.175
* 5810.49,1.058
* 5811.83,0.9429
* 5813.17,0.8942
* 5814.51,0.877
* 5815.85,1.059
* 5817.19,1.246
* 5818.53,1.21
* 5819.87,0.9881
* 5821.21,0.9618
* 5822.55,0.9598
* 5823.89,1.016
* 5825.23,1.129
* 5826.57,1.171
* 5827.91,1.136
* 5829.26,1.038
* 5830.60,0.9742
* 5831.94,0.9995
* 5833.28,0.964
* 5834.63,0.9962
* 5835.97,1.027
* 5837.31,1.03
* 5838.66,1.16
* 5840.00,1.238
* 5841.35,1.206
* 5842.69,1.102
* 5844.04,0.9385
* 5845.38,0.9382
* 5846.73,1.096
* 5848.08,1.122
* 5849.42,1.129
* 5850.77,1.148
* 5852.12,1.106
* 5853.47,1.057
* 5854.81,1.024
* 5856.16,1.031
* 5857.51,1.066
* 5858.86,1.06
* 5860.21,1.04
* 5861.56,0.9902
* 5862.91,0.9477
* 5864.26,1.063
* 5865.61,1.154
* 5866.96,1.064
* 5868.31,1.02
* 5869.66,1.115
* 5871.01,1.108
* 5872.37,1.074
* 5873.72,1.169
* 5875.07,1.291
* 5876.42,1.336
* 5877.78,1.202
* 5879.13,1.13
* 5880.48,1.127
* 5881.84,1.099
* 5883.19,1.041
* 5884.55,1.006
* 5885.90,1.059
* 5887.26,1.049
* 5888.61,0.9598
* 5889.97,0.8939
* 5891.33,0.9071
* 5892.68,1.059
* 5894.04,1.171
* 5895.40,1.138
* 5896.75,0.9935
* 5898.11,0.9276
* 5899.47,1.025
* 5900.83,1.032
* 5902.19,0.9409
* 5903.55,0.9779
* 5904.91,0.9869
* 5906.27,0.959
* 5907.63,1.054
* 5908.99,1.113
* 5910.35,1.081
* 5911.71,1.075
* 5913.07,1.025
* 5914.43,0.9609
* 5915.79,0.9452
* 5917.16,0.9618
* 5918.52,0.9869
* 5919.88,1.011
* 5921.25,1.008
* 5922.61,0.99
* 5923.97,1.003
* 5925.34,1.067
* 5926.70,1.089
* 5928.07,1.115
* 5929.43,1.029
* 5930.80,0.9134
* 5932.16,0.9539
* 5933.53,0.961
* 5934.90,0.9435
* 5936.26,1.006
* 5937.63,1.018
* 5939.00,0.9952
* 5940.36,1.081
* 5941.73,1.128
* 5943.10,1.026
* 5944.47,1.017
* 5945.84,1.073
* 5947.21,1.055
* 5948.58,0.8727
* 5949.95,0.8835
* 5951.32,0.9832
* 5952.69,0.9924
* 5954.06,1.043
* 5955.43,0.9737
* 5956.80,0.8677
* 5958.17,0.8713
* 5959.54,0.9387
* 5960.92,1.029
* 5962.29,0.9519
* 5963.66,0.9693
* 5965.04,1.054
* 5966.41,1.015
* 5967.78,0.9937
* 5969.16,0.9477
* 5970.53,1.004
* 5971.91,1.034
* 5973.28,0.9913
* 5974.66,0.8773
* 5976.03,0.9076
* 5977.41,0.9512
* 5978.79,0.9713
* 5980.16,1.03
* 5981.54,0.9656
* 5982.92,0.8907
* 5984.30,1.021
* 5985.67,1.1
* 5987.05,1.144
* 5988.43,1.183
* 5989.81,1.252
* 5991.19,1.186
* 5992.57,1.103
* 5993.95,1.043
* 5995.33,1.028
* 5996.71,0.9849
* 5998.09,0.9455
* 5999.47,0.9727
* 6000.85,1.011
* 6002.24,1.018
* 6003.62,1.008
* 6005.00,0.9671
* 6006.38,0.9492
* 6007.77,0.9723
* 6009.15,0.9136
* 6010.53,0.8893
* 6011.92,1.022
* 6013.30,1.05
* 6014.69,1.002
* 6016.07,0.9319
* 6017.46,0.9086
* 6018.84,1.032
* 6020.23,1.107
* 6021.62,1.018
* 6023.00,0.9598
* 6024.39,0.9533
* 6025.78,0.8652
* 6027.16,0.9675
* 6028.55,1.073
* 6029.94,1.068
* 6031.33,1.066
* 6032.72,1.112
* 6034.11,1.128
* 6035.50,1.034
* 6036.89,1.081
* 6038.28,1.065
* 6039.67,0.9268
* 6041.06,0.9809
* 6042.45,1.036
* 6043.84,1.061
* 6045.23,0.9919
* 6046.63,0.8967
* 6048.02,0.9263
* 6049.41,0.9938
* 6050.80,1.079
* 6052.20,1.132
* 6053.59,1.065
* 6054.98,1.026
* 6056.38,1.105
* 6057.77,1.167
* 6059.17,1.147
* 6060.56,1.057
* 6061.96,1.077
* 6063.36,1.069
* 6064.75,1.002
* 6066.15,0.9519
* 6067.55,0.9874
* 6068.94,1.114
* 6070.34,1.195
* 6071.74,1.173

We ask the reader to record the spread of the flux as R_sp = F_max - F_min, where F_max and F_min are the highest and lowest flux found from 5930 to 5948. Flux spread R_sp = 0.21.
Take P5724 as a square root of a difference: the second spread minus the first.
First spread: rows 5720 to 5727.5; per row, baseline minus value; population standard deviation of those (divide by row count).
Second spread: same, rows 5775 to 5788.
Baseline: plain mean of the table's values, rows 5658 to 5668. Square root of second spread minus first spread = 0.21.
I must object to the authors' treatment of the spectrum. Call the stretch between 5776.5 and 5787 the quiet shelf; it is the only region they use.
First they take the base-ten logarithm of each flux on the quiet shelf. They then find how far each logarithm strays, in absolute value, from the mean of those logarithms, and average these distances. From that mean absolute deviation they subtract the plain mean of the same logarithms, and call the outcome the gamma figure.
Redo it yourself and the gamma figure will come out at 0.003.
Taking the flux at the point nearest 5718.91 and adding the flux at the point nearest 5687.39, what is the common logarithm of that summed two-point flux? 0.353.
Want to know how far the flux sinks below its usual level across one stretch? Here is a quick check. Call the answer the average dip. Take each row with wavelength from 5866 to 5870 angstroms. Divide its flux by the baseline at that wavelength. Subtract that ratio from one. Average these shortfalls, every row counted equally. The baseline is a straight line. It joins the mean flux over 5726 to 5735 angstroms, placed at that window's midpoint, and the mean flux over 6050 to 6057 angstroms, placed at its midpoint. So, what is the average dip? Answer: -0.01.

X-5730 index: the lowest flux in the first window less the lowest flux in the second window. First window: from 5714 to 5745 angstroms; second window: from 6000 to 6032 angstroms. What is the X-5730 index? 0.10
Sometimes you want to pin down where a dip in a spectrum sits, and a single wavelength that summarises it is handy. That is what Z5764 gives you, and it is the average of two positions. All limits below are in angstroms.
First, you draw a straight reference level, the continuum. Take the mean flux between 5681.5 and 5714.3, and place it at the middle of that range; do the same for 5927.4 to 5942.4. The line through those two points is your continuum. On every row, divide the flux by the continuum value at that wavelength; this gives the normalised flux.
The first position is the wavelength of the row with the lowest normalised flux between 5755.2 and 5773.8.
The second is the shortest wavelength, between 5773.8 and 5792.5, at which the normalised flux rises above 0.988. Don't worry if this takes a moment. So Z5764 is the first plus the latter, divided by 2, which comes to 5767.8 angstroms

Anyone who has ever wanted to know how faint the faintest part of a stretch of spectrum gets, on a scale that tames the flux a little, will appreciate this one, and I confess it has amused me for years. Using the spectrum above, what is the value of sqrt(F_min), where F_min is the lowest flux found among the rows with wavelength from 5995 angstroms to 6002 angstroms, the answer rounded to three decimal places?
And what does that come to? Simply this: 0.972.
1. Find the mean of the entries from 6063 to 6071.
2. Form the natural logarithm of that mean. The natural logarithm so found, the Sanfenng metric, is 0.05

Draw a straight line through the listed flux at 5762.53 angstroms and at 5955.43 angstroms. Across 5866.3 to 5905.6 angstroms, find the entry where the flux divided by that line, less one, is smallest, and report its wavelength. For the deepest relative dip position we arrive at 5889.97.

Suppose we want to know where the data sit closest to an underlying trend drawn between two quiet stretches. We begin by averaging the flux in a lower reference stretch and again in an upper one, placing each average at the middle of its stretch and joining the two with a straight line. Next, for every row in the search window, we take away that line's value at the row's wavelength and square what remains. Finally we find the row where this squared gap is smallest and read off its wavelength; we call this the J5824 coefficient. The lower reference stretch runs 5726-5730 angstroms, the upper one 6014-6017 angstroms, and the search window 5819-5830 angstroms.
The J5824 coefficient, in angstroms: 5819.87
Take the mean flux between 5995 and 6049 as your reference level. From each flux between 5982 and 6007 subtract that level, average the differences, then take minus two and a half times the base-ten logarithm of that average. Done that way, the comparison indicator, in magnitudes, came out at 3.3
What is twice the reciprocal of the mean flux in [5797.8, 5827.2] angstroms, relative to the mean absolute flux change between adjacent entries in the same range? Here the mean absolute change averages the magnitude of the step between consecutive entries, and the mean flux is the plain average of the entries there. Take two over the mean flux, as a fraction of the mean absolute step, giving 24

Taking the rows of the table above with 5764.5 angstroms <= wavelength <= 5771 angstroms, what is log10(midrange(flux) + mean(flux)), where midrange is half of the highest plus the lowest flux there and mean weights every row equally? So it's 0.309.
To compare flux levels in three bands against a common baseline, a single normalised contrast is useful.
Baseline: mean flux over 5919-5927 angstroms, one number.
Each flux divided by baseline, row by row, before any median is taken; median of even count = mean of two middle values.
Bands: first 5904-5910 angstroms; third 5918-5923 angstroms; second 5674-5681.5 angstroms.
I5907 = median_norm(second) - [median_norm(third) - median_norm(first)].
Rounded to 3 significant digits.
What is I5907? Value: 1.12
